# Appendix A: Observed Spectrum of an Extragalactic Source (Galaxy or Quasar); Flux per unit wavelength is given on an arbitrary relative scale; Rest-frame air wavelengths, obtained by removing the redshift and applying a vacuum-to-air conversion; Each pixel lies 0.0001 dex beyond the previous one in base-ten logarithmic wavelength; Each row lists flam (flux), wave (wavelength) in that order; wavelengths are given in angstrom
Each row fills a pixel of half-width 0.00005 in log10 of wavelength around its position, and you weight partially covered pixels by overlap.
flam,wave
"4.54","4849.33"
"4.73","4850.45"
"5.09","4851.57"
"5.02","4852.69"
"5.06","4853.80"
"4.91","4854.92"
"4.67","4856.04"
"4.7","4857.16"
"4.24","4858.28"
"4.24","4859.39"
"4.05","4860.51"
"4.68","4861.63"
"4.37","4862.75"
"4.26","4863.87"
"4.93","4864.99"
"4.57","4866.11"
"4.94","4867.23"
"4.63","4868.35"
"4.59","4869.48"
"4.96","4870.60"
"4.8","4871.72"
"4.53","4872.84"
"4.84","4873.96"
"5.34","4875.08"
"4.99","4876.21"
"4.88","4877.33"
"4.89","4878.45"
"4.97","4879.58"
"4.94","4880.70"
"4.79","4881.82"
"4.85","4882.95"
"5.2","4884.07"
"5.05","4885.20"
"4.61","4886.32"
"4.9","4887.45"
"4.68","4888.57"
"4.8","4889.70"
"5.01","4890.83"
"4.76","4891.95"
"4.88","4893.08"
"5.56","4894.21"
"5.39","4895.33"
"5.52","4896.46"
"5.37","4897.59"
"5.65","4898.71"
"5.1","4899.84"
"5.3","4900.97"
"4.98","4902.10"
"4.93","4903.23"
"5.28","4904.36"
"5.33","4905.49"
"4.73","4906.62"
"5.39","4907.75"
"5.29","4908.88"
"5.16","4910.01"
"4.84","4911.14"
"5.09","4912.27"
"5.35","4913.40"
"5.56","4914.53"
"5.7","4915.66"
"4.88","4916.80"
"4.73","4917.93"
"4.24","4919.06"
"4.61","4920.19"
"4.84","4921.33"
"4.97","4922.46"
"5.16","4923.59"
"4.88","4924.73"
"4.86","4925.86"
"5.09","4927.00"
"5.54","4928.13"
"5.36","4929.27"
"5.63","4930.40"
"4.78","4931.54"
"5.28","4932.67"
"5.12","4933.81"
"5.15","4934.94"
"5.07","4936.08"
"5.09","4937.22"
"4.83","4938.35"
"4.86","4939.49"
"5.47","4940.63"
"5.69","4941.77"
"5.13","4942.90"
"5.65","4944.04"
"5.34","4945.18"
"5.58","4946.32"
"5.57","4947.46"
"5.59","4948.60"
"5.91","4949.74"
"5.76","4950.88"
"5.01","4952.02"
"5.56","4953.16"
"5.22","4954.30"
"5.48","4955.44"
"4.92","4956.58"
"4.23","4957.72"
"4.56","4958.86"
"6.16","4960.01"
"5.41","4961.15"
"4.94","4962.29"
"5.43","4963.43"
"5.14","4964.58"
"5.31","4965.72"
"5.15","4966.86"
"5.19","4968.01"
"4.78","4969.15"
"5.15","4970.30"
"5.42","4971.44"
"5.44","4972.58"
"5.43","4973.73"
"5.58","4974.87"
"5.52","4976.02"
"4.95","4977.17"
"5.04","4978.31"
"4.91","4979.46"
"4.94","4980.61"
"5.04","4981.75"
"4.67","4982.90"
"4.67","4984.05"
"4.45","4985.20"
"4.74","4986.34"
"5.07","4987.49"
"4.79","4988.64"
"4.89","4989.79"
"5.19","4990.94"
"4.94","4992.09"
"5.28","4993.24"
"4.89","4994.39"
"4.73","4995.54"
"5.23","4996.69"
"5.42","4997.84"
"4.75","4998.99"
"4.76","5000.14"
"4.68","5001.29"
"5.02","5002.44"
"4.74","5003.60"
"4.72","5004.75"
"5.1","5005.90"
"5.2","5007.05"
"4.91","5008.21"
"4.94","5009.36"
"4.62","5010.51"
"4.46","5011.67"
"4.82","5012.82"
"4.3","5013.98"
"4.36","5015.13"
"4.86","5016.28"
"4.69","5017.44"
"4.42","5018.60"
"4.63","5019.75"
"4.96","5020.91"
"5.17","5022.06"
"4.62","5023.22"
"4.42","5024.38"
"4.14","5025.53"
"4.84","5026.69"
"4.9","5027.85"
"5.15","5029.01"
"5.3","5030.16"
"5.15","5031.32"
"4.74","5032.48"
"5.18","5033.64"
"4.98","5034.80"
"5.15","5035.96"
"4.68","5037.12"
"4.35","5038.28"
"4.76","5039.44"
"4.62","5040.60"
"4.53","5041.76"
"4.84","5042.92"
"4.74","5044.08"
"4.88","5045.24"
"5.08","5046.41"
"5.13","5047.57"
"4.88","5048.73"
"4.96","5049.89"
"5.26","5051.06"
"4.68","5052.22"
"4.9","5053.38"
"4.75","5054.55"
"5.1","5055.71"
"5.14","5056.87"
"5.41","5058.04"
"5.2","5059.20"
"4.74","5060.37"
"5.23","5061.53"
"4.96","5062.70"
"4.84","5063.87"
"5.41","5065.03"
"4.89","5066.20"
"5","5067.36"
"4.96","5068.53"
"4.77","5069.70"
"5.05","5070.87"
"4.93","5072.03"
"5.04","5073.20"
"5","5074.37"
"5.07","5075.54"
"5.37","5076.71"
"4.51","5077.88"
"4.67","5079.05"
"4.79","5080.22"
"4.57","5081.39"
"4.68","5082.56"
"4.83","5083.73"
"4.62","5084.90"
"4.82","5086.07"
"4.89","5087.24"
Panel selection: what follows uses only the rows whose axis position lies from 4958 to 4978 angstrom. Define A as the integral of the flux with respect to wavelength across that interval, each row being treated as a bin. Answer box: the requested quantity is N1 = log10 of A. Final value 2.02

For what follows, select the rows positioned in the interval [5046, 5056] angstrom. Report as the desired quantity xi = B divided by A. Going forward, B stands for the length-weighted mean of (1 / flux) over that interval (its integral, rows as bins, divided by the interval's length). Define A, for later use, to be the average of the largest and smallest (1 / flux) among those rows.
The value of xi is 1.00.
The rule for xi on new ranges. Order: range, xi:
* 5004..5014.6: 0.99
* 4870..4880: 1.00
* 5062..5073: 1.02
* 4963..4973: 0.98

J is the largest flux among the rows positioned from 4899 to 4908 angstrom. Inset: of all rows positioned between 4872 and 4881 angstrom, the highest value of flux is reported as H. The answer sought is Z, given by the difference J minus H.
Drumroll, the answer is 0.05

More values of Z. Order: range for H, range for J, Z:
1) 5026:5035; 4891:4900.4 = 0.35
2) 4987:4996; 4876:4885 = -0.08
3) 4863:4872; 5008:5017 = -0.02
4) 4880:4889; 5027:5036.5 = 0.10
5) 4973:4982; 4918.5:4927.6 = -0.42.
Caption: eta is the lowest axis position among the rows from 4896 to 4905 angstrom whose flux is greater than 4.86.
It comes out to 4896.46 angstrom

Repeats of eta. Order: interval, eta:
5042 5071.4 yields 5045.24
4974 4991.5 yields 4974.87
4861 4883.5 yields 4864.99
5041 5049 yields 5045.24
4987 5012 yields 4987.49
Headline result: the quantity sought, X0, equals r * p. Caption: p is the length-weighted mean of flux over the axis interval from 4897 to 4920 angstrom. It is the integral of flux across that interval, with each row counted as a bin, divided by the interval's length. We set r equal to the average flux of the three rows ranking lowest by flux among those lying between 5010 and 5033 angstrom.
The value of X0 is 21.9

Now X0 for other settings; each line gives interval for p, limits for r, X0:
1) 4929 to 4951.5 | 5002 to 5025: 23.3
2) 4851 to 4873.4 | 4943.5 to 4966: 21.3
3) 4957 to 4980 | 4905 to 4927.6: 23.5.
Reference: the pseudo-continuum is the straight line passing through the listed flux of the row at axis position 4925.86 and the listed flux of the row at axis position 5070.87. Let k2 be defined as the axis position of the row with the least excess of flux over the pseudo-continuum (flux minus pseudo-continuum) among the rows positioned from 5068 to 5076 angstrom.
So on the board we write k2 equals 5069.70 angstrom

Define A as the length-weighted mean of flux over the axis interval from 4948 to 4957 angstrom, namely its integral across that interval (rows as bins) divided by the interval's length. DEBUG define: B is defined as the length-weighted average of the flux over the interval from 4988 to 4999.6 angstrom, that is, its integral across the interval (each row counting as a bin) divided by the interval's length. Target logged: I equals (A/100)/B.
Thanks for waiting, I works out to 0.0109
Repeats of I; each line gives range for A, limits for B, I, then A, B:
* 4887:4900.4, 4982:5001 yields 0.0105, 5.1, 4.90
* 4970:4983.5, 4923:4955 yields 0.0098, 5.2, 5.29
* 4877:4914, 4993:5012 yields 0.0103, 5.1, 4.91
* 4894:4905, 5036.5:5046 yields 0.0113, 5.3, 4.68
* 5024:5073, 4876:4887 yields 0.0100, 4.9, 4.91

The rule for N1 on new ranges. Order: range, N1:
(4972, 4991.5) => 1.99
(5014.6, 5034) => 1.97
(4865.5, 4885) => 1.98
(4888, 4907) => 1.99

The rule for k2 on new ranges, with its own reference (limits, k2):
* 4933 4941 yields 4938.35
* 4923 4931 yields 4925.86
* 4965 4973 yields 4969.15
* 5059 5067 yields 5060.37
